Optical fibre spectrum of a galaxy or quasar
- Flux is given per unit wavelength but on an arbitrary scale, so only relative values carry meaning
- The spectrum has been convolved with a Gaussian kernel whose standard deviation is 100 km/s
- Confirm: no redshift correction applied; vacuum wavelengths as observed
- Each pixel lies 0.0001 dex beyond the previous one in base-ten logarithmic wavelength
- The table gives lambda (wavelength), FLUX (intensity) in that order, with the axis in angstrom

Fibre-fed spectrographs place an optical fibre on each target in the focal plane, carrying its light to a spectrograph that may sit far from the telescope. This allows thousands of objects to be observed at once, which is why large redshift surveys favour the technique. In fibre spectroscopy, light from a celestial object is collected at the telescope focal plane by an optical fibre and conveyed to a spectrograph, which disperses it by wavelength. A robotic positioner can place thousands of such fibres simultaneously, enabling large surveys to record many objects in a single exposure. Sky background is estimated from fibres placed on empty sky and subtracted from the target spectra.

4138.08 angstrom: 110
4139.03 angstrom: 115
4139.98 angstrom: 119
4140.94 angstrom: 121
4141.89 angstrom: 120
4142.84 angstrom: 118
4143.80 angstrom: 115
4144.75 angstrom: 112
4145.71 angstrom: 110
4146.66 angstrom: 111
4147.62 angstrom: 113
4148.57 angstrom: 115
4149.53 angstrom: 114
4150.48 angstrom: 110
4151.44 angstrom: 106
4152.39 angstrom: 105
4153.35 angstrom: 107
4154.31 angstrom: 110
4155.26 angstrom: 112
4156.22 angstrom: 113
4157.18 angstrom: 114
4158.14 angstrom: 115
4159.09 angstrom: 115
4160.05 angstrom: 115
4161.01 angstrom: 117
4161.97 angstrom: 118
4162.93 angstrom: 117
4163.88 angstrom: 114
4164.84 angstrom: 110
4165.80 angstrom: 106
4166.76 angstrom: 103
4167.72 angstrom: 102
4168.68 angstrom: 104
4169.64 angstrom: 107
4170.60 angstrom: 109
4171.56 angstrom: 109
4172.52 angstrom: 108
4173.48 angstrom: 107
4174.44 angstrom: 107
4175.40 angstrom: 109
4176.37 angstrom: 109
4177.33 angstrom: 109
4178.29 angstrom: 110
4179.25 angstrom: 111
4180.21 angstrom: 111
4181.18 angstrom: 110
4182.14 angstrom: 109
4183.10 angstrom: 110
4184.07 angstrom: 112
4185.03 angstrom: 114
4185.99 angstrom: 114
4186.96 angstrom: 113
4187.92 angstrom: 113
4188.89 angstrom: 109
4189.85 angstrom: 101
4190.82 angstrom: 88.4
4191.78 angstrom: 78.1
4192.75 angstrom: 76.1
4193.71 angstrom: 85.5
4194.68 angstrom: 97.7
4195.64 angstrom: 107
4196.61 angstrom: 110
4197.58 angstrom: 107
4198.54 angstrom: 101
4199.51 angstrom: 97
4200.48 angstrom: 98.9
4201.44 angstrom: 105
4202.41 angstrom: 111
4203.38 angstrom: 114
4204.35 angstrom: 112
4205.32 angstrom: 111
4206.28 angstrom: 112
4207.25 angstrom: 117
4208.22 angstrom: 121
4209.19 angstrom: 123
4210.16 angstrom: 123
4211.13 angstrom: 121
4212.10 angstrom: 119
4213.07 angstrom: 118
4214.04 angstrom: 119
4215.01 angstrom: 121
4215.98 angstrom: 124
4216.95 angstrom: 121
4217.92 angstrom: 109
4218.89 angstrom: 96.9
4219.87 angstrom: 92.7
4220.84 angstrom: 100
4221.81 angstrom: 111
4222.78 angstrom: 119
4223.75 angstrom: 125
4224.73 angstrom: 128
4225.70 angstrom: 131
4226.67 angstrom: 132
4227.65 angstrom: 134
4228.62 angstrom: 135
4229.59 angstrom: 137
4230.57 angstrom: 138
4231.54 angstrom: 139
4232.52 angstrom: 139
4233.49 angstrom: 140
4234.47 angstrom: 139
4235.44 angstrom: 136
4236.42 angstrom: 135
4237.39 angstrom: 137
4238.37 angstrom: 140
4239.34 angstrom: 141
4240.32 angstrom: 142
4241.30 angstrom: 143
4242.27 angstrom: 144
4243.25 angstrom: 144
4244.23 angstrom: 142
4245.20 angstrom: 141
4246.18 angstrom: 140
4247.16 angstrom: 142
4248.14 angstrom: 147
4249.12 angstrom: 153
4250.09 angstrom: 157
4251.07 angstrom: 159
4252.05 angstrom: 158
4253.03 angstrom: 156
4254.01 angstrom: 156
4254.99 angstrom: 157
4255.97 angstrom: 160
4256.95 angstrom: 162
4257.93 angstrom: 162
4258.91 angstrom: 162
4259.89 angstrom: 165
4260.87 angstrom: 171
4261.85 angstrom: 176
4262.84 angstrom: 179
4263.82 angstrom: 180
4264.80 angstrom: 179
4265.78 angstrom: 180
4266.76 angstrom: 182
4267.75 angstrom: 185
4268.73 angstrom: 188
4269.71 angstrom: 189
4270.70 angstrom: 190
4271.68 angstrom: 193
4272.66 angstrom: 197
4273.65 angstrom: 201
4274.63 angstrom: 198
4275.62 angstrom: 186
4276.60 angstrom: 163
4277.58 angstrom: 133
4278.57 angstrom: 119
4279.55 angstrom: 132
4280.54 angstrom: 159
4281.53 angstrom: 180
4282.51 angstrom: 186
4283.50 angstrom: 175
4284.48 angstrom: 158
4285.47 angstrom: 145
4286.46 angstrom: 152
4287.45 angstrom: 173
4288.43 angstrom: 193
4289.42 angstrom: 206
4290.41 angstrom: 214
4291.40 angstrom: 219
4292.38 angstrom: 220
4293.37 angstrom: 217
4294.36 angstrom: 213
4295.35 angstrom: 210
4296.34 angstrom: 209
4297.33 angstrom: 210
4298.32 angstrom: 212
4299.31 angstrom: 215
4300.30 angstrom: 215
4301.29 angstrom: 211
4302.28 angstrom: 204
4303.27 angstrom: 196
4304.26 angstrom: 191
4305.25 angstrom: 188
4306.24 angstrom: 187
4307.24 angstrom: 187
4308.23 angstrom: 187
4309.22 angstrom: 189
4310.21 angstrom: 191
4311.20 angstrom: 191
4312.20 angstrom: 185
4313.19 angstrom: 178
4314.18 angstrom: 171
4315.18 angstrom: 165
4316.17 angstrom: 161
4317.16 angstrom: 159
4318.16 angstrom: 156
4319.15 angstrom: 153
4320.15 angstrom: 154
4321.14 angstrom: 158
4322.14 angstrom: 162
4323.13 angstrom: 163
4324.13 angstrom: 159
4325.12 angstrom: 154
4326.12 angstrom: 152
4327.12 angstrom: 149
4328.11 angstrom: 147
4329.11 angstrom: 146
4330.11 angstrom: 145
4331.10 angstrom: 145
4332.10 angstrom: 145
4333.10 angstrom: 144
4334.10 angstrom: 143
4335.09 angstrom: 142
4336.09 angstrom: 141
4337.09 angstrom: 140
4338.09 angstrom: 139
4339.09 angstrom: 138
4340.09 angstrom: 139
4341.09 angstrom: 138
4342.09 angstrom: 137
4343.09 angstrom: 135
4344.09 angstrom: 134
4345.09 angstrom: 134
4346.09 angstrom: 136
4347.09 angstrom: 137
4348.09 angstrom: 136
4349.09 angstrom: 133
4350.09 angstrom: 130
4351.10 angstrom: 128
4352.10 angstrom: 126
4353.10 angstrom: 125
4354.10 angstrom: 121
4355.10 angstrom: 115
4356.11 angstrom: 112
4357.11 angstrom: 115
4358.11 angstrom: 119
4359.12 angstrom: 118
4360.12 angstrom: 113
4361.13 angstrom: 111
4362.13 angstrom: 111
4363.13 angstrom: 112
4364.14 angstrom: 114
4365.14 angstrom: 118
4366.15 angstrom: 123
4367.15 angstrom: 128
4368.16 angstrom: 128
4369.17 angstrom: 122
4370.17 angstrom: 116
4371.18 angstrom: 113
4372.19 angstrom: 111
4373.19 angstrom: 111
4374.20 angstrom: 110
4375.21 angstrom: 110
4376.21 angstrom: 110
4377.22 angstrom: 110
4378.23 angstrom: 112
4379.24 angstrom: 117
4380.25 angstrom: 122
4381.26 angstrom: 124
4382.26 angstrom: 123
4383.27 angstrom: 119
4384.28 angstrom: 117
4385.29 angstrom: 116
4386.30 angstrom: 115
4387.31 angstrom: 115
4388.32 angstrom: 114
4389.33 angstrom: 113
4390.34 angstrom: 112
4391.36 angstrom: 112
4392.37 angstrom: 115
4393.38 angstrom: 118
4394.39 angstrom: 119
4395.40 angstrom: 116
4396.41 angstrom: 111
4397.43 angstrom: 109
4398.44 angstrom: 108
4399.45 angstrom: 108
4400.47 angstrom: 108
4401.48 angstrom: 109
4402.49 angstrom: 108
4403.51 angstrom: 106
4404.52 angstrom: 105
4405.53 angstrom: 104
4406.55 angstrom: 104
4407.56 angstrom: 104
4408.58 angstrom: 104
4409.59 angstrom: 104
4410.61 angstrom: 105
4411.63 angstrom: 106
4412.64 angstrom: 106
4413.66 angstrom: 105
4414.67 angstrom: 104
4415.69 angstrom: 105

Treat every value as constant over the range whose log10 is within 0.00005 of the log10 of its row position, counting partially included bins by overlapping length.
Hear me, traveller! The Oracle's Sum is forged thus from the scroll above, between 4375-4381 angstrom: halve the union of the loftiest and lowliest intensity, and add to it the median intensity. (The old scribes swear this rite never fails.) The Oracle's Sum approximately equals 227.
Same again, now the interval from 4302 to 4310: 384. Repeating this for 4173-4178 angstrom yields 217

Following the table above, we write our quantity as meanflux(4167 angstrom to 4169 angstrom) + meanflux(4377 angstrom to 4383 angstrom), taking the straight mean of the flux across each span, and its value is 221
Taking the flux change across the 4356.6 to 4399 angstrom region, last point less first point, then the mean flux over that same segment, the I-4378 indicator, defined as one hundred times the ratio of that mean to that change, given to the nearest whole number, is -1650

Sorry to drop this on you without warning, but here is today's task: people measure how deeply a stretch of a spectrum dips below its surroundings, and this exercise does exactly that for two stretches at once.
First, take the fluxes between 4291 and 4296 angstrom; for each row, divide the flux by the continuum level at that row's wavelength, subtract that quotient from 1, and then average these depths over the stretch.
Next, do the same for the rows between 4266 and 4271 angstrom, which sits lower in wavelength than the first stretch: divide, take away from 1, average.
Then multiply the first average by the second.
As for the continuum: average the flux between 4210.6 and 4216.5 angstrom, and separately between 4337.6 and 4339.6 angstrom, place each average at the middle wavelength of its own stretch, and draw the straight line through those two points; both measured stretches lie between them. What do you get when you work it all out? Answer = 0.29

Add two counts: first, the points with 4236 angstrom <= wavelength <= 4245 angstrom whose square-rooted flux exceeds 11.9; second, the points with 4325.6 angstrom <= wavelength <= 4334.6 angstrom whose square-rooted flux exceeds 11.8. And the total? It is 14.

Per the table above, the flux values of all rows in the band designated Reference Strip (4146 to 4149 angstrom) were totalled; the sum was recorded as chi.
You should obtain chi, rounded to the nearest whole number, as 339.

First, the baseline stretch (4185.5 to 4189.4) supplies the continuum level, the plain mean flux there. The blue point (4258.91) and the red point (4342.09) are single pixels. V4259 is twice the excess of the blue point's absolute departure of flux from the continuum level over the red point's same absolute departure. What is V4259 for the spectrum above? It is 50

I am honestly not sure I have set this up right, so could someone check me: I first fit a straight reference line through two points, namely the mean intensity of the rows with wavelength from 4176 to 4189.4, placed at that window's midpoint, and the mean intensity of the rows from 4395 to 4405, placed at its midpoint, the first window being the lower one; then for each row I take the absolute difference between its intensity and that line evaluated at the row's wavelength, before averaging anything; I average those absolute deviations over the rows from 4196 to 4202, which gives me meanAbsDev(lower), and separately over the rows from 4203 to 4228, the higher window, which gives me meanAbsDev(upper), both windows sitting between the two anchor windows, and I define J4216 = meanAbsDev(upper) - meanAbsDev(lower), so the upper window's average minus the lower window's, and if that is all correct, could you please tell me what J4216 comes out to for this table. 3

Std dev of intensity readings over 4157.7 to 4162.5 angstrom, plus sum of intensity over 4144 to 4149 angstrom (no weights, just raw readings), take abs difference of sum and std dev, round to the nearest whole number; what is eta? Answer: 560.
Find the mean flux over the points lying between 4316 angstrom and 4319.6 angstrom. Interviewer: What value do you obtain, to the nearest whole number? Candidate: 157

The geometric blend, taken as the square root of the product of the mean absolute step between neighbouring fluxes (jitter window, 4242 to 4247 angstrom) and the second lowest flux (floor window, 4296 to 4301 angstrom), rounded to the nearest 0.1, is 14.5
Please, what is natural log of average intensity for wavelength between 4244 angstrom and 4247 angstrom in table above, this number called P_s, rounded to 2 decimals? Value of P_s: 4.95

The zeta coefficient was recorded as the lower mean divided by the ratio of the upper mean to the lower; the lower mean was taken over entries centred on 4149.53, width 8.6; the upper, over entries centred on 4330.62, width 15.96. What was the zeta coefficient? 82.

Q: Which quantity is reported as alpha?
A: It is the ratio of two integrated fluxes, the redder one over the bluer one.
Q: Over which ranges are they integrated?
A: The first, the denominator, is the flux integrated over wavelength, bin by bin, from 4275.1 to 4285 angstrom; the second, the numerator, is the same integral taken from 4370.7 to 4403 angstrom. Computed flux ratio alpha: 2.3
